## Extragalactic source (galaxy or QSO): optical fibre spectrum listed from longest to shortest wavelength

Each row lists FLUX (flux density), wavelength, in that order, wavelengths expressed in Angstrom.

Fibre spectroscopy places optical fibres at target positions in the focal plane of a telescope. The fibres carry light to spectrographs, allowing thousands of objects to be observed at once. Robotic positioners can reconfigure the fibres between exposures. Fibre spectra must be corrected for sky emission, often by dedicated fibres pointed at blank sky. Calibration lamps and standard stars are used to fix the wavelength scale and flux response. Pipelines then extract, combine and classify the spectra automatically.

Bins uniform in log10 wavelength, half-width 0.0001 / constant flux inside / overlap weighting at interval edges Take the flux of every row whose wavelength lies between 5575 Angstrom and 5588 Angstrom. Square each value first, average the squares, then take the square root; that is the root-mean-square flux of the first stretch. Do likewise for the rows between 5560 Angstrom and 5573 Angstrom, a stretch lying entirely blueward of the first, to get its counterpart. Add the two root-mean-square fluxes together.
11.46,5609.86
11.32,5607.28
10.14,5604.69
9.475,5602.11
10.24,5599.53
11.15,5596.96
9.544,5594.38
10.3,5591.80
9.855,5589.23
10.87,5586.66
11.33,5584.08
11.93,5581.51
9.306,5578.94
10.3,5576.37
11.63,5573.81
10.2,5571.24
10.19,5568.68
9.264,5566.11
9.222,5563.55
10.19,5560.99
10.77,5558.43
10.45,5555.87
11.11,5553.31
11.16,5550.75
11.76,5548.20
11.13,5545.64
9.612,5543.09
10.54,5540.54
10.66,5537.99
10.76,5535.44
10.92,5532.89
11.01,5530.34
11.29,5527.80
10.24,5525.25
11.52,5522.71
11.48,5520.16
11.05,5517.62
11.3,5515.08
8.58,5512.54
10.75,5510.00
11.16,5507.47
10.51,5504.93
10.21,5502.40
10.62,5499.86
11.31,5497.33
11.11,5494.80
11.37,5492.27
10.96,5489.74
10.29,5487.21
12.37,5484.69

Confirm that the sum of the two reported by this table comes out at 20.6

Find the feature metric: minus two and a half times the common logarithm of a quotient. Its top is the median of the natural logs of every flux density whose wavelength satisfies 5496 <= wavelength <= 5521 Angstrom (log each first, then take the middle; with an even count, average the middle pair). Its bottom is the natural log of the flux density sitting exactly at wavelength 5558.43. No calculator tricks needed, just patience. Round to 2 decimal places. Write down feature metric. -0.01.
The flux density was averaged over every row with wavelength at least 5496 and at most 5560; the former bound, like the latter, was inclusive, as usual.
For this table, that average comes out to 10.8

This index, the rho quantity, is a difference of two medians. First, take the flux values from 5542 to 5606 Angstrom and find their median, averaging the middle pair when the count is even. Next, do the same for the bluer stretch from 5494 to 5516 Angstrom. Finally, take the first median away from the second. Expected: 0.45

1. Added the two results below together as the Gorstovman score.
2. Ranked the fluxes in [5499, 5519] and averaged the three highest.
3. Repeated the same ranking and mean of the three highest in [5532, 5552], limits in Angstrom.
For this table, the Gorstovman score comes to 22.5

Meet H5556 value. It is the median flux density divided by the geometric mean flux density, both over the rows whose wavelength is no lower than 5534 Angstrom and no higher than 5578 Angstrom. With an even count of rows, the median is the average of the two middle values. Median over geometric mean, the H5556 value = 1.00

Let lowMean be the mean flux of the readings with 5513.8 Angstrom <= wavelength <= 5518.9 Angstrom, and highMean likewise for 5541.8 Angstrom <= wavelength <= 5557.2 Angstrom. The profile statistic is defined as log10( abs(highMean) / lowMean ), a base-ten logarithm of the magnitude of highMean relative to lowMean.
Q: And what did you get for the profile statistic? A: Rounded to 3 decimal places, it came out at -0.012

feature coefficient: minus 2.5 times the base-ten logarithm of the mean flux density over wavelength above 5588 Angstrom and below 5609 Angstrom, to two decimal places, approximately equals -2.53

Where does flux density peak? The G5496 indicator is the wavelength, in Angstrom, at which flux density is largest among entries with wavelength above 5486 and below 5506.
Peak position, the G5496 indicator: 5492.27 Angstrom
